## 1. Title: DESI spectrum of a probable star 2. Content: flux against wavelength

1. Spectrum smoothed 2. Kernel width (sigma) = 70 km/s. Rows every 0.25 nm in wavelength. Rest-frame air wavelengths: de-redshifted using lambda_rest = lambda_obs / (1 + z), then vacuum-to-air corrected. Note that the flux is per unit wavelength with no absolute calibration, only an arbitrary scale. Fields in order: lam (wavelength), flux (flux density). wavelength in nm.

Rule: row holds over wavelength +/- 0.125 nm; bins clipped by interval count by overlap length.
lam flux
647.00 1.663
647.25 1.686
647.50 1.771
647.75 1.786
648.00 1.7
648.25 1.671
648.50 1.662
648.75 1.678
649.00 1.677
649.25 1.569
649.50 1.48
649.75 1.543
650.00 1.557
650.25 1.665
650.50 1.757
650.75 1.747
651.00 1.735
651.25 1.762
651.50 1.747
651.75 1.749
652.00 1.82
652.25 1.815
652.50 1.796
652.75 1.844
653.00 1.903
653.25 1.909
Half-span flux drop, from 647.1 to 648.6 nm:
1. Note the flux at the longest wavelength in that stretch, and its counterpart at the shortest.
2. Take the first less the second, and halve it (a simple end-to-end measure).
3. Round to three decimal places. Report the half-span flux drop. -0.012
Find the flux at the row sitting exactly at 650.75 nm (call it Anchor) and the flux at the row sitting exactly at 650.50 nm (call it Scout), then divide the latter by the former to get 1.01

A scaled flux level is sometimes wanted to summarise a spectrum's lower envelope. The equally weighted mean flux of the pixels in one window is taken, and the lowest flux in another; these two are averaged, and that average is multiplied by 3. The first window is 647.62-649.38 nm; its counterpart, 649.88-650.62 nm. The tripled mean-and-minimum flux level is 4.9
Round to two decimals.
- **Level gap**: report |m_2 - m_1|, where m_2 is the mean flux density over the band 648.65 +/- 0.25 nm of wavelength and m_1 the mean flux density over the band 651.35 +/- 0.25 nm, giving 0.08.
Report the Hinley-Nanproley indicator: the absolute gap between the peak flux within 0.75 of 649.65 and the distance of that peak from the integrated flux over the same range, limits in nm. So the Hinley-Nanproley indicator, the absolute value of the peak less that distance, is 1.0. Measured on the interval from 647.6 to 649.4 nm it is 0.6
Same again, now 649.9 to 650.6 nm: 1.2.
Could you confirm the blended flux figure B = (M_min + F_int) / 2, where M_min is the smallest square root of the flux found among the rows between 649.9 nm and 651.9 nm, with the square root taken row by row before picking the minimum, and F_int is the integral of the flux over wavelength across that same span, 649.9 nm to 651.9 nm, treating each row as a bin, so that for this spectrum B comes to 2.3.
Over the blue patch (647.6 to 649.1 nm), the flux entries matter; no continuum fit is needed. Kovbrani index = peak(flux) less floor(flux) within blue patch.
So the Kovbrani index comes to 0.124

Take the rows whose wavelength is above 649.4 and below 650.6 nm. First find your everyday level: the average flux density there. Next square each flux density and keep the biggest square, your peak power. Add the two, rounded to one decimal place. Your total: 4.7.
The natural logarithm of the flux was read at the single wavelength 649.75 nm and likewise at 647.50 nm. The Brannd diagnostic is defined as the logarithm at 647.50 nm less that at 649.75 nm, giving 0.14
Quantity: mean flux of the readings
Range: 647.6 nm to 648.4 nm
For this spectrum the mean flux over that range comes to 1.72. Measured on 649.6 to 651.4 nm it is 1.68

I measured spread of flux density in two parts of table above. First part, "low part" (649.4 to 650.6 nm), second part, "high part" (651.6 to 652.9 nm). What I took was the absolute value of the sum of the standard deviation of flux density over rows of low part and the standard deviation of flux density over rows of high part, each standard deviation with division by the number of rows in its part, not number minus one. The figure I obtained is 0.13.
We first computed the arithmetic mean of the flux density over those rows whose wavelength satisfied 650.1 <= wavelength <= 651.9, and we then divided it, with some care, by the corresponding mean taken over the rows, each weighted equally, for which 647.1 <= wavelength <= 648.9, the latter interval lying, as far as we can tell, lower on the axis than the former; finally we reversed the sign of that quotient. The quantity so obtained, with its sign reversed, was -1.02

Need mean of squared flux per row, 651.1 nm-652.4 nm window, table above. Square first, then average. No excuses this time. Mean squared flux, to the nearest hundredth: 3.16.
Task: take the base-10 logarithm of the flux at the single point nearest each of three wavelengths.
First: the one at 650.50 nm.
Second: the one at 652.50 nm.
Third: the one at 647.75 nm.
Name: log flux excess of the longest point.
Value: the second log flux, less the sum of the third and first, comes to -0.242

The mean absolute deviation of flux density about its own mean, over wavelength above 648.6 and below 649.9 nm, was 0.07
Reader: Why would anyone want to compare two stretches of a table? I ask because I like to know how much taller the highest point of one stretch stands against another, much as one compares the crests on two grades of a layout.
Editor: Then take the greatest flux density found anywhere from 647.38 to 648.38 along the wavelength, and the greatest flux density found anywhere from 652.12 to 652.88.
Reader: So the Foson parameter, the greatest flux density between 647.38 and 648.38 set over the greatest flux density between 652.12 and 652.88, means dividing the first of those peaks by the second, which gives 0.97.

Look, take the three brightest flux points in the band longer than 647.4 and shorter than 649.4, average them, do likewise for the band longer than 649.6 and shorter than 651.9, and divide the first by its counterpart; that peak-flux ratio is 1.00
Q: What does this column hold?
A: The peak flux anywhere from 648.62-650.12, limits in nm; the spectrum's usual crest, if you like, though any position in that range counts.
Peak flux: 1.678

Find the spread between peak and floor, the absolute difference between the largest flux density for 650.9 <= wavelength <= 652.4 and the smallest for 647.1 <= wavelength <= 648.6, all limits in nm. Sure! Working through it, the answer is 0.16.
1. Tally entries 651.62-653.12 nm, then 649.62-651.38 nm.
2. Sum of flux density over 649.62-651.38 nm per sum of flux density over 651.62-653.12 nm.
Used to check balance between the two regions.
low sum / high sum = 1.1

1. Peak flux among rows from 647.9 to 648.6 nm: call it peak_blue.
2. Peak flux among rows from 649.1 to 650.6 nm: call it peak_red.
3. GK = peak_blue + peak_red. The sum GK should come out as 3.46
